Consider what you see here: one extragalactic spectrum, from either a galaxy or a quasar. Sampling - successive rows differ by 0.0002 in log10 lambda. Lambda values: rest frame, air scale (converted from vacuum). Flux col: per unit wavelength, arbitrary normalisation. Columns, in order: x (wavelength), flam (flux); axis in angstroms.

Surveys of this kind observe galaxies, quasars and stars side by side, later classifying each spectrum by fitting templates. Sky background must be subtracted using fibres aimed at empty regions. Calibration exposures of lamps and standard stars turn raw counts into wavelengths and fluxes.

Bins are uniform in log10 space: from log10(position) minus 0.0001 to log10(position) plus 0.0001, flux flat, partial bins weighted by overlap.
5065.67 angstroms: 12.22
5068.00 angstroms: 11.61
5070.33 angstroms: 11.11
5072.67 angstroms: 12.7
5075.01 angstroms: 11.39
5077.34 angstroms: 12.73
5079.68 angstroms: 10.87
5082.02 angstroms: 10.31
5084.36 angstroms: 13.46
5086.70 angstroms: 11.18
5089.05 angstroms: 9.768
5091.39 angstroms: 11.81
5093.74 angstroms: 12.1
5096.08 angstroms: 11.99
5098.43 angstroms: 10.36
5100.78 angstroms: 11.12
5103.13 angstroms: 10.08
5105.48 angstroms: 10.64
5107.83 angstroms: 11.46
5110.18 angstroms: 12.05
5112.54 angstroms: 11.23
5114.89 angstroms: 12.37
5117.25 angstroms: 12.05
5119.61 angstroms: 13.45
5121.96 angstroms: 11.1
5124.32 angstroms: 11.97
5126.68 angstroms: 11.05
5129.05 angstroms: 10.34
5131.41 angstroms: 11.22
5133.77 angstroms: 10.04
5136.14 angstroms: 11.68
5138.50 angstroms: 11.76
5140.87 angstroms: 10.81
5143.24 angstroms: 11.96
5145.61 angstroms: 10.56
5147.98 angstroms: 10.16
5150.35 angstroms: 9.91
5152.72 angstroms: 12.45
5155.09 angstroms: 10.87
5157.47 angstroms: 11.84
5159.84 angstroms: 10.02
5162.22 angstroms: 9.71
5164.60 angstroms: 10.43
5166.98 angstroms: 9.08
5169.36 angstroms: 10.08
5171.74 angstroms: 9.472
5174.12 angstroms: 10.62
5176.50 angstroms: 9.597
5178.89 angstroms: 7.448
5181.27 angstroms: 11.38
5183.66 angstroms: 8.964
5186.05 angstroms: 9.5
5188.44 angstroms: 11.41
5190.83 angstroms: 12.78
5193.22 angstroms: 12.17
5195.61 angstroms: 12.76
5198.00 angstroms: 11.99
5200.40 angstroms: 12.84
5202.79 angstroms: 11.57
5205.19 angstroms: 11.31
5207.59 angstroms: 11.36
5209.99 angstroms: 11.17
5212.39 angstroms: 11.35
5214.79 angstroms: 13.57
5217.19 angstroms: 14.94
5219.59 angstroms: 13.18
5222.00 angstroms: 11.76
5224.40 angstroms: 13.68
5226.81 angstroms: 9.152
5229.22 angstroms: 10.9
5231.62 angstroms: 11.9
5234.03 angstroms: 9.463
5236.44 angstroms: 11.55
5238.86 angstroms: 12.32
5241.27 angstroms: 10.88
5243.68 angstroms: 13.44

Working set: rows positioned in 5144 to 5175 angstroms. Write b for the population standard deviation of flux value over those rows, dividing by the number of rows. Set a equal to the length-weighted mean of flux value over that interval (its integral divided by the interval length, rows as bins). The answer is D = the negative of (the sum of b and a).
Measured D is -11.3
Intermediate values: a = 10.4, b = 0.9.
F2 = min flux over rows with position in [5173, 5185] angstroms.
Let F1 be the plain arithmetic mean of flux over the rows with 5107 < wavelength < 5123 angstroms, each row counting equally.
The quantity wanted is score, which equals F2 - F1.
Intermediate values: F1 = 12.0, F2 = 7.448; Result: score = -4.5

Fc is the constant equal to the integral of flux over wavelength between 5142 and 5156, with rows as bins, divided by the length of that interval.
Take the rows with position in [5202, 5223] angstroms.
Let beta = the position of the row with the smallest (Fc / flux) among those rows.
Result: 5217.19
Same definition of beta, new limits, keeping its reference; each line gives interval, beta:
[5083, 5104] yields 5084.36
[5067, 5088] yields 5084.36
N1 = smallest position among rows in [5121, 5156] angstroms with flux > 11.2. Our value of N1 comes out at 5124.32 angstroms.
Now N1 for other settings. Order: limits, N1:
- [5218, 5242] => 5219.59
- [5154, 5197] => 5157.47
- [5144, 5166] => 5152.72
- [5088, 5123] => 5091.39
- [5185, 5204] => 5188.44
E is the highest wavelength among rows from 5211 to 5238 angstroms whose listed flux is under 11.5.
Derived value 5234.03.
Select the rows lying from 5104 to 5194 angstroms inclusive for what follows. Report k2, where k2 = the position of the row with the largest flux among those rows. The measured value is 5119.61 angstroms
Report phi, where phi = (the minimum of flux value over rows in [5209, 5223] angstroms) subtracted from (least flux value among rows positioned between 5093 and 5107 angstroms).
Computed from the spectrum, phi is -1.1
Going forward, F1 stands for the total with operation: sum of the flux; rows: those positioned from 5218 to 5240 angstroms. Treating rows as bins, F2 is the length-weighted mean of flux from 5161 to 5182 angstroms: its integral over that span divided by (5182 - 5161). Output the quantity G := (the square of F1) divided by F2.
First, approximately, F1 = 104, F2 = 9.7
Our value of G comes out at 1110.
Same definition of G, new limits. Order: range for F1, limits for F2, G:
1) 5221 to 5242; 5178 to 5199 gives 940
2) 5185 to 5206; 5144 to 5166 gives 1060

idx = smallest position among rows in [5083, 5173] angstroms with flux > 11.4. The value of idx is 5084.36 angstroms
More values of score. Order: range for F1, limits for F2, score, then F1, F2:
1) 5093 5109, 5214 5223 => 0.7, 11.1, 11.76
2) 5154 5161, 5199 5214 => 0.3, 10.9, 11.17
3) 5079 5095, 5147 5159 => -1.4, 11.4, 9.91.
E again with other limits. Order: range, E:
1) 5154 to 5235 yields 5234.03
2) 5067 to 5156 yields 5155.09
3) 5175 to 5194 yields 5188.44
